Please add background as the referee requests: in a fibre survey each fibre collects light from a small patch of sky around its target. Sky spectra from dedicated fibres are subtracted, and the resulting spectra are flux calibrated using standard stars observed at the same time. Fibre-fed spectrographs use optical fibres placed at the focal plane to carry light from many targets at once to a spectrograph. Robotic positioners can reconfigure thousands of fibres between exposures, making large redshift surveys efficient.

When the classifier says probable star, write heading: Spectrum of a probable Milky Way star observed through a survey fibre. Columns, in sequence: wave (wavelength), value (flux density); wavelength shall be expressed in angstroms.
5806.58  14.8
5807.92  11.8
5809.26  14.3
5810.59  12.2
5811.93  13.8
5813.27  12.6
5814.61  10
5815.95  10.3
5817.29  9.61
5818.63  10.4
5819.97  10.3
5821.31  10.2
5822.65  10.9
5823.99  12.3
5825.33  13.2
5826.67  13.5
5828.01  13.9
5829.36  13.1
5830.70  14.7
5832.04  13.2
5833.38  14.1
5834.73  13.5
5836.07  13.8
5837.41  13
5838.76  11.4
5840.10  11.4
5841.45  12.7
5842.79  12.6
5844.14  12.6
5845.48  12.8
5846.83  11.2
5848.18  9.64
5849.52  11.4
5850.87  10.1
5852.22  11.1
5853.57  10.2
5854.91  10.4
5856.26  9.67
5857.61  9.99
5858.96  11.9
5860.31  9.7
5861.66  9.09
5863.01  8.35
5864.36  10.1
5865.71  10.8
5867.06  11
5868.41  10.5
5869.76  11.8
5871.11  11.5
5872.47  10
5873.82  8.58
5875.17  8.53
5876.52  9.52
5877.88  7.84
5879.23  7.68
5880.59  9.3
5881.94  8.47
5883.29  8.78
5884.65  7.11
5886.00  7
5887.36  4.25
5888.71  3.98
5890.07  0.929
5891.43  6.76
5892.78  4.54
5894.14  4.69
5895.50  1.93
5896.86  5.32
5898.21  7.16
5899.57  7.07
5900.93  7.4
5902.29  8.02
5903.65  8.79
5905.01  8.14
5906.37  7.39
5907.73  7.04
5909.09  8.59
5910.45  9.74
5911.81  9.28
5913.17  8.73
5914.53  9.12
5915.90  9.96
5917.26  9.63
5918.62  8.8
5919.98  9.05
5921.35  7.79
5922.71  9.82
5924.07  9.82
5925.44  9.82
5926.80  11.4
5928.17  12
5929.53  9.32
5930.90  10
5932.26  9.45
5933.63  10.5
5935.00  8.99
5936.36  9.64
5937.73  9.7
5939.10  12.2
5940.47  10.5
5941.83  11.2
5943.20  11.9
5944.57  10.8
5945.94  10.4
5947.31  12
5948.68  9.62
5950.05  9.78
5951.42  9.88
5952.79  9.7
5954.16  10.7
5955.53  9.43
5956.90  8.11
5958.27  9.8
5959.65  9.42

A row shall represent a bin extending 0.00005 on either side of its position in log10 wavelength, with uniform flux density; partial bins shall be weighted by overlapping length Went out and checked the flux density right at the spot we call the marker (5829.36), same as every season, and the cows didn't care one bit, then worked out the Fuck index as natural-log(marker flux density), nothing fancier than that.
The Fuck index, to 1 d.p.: 2.6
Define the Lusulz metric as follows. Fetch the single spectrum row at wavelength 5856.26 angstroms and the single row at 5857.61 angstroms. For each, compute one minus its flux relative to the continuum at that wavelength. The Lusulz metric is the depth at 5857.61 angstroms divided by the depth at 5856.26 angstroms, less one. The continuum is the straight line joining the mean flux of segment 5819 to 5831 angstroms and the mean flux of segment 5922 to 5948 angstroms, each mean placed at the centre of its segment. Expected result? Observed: 0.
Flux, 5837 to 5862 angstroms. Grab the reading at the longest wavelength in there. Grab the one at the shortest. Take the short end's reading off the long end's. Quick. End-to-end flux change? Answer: -3.9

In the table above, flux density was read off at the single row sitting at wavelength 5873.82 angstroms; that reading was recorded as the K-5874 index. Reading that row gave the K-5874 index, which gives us 8.58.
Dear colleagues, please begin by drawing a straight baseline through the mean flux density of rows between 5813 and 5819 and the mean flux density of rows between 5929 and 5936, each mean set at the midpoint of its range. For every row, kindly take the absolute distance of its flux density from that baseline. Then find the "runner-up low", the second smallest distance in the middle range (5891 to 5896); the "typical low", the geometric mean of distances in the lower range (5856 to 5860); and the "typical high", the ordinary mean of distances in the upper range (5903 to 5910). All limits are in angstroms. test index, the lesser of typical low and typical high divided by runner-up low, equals 0.1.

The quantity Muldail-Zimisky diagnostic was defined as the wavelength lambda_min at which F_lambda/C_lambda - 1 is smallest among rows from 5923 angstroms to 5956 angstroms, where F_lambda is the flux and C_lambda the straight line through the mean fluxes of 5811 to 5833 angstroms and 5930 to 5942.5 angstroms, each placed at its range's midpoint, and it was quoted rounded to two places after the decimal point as 5935.00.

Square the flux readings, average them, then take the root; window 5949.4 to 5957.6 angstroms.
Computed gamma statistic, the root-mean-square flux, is 10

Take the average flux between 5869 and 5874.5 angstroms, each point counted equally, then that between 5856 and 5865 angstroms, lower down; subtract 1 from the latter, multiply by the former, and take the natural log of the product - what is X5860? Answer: 4.53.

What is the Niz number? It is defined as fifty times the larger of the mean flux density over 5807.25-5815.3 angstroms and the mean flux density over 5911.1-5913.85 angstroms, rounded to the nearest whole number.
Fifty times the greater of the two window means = 622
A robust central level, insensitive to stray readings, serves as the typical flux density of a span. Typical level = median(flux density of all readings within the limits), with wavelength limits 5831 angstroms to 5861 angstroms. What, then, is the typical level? 11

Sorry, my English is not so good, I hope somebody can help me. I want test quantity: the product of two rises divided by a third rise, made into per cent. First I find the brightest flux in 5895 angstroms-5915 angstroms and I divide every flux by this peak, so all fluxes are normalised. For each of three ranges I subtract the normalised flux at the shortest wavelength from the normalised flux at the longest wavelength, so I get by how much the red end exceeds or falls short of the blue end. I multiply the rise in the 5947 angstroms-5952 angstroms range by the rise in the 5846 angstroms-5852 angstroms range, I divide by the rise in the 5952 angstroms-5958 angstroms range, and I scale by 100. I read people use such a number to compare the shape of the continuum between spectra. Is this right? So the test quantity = -15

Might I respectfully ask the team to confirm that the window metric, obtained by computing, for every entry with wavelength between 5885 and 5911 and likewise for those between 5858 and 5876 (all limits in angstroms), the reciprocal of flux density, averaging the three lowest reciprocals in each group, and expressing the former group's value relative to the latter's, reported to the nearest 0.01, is 1.30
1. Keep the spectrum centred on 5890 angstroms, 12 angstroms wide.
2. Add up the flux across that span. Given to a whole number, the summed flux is 41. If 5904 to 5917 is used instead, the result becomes 78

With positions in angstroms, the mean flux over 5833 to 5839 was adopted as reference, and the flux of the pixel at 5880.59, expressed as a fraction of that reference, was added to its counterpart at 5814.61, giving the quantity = 1.5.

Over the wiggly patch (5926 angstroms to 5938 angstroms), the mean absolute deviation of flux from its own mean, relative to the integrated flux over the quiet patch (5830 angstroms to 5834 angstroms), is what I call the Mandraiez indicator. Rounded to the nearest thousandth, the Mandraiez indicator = 0.014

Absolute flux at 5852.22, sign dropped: 11.1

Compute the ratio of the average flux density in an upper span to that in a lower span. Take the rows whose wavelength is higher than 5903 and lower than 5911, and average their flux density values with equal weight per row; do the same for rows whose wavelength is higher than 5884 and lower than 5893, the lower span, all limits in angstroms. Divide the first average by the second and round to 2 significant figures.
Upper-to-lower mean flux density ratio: 1.7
